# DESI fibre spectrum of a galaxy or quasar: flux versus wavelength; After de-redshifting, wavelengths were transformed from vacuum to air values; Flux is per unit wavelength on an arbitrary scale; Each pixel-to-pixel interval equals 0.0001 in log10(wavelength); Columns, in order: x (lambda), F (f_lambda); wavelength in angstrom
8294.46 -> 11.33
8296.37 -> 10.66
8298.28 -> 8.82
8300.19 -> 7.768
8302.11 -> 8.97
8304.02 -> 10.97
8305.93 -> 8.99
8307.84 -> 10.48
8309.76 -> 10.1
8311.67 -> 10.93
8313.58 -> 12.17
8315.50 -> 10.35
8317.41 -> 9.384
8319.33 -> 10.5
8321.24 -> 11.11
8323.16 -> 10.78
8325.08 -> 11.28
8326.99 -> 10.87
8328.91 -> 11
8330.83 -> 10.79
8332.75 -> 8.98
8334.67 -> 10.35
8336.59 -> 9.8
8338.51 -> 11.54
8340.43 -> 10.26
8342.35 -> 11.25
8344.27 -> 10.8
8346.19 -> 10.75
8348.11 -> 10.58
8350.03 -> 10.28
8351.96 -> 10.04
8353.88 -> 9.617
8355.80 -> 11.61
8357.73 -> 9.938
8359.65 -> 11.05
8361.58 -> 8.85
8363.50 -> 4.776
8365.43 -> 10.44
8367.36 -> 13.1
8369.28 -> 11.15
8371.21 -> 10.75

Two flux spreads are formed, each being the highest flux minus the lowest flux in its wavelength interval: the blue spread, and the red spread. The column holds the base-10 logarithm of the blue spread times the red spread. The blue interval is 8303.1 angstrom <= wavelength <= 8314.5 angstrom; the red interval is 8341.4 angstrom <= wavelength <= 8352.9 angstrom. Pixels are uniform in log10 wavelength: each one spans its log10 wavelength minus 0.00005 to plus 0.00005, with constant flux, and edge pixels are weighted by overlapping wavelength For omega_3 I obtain 0.59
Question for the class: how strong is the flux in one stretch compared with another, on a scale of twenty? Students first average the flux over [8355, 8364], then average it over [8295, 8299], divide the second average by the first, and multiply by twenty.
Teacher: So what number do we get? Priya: 21.1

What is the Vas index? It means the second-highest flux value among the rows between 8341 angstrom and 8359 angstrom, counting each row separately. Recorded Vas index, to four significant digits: 11.25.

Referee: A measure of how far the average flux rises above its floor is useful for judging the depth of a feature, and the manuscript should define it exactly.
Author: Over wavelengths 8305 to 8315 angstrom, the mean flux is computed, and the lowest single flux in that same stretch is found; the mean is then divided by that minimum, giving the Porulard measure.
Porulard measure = 1.17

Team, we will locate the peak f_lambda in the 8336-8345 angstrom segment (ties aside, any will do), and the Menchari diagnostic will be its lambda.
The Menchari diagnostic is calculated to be 8338.51 angstrom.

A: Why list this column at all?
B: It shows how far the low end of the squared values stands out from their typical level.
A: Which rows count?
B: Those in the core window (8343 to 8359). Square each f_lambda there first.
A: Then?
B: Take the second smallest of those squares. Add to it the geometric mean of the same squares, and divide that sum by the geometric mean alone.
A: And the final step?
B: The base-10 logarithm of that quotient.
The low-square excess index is 0.280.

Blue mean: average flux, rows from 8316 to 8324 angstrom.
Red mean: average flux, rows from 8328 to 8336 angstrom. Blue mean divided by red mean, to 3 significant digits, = 1.02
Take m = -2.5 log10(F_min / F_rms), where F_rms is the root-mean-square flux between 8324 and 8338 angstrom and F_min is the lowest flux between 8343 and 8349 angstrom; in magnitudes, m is 0.0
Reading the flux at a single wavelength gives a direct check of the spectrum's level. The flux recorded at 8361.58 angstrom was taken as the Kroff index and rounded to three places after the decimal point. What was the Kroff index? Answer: 8.850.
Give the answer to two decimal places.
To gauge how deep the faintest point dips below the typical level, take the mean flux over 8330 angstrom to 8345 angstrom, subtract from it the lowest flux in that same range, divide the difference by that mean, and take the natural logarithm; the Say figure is -1.95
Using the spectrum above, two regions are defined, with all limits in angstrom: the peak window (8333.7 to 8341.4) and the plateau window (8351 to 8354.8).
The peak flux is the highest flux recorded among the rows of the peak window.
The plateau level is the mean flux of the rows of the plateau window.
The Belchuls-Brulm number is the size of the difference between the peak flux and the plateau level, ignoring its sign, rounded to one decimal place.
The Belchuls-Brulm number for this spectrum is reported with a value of 1.7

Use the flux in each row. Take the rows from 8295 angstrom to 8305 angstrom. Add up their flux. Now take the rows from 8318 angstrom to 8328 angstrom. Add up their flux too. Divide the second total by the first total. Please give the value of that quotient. 1.16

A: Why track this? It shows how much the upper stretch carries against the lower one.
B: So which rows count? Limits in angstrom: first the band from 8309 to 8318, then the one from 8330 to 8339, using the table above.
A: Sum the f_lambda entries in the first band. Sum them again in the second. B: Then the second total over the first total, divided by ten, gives 0.097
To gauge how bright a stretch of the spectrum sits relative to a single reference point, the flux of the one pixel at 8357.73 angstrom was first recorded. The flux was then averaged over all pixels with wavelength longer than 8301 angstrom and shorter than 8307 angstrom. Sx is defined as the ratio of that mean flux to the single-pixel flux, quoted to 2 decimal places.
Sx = 0.97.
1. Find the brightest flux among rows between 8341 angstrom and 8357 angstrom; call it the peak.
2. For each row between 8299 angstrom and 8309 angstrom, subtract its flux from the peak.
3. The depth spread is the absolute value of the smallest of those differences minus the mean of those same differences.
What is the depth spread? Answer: 1.5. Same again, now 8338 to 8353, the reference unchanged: 0.9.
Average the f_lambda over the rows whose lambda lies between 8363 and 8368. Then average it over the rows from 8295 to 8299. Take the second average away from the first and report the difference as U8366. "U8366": -0.3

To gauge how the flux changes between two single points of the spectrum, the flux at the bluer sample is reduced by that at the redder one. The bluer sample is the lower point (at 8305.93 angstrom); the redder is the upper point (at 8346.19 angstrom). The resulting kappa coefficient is -1.8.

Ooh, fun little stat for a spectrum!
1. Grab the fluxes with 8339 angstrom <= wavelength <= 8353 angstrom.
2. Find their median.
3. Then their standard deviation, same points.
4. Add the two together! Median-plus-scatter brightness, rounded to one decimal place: 11.0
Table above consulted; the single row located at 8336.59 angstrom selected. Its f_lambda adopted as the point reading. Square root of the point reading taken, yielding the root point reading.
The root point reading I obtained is 3.13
